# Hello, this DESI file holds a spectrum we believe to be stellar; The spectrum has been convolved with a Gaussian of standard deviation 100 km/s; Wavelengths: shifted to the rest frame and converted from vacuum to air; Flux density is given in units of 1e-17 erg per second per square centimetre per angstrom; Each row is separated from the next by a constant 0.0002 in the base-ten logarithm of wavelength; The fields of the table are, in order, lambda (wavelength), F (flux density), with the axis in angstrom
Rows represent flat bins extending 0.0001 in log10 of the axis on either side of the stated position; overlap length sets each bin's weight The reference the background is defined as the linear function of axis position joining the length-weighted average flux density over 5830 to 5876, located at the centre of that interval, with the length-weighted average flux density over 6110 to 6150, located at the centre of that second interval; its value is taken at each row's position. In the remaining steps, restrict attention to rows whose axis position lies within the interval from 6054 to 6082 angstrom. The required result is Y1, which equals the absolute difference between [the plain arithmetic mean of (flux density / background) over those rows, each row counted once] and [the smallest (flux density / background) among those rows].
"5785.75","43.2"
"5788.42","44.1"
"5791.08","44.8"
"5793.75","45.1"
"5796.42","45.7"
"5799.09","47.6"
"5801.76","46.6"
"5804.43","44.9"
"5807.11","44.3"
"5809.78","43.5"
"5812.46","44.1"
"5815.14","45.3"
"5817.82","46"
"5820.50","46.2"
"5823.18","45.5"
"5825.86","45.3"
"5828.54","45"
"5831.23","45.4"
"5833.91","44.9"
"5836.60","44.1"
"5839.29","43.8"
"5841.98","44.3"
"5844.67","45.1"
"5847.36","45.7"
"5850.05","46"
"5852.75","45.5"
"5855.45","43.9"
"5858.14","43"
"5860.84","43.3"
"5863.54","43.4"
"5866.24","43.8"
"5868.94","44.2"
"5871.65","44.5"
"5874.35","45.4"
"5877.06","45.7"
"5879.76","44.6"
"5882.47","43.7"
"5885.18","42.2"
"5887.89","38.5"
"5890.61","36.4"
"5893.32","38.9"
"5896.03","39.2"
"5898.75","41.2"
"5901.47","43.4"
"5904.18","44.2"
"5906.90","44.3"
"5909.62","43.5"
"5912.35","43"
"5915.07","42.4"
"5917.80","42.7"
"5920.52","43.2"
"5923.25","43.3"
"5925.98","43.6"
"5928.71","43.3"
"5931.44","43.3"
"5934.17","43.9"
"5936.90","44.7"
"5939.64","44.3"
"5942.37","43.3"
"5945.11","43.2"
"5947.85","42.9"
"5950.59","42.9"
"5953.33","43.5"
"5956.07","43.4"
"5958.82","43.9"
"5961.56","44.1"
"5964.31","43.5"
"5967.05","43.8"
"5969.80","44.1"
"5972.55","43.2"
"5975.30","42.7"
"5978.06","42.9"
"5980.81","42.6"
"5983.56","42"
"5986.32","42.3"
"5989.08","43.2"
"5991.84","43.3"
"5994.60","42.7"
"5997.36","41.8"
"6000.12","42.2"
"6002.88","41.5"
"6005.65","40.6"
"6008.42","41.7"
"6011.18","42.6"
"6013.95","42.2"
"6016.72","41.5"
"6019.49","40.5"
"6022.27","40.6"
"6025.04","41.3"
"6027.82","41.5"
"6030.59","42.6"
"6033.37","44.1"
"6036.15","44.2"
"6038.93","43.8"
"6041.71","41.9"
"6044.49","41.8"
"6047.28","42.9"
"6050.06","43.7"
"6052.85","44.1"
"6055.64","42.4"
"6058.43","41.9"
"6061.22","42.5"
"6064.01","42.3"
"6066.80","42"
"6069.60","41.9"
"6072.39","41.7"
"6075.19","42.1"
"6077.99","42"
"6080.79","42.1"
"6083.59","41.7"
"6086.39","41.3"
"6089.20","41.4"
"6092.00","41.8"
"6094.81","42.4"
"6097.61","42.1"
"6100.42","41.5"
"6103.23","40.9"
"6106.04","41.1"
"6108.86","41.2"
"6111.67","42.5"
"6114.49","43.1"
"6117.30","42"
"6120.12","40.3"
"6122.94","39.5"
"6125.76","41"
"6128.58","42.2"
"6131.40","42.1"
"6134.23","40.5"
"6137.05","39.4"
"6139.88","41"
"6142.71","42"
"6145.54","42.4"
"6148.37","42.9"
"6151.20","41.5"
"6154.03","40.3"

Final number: 0.0082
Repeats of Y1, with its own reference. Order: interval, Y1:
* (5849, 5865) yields 0.0263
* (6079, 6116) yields 0.0196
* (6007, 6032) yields 0.0260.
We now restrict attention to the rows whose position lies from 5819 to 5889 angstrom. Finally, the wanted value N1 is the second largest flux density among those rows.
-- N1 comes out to 46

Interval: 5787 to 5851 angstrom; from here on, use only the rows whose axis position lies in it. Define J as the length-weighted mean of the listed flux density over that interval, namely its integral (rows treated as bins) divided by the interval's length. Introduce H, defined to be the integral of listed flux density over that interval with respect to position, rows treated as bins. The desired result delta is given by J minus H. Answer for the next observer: -2843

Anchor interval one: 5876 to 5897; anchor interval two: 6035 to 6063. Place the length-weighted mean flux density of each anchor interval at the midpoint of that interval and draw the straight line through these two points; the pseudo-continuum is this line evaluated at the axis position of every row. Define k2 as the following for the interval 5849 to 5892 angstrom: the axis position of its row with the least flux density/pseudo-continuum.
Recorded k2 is 5890.61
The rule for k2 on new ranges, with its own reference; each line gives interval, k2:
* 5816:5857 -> 5855.45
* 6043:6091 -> 6086.39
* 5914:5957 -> 5915.07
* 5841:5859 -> 5858.14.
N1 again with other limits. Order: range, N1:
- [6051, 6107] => 42.5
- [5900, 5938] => 44.3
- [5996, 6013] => 42.2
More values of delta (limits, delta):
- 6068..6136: -2786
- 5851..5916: -2743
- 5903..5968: -2784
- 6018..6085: -2793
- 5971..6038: -2789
